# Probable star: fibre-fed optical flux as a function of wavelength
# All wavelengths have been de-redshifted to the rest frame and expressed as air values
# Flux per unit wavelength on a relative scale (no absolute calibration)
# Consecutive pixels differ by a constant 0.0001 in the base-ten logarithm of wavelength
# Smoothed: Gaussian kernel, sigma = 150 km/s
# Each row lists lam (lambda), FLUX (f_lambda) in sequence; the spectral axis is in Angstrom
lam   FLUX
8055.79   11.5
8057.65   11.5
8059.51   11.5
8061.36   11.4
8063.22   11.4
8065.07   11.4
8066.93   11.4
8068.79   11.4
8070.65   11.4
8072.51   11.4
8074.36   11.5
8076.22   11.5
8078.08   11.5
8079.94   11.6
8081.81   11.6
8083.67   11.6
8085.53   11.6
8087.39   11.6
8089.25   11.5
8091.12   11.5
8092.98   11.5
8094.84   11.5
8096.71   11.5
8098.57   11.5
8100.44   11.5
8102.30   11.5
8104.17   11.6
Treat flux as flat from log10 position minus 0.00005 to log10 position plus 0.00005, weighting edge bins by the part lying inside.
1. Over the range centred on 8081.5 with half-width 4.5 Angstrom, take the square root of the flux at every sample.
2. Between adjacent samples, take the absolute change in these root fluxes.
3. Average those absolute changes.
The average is 0.0037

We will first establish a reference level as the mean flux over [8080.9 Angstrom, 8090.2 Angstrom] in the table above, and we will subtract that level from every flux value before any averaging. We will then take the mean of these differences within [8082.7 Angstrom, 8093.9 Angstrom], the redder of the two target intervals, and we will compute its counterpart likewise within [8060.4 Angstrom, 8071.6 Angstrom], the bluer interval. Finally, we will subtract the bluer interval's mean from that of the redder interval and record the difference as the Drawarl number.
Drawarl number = 0.15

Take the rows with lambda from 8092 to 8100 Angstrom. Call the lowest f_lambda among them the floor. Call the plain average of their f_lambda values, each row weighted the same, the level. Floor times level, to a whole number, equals 132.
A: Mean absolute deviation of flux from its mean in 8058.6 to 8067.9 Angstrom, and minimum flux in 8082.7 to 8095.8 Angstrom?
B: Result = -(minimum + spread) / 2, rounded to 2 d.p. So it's -5.77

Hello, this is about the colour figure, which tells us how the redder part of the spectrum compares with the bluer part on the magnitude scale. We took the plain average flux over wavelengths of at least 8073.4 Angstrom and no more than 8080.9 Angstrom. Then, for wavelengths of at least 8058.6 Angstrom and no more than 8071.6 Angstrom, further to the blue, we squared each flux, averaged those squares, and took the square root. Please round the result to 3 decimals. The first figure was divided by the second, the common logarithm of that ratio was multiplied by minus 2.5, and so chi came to -0.010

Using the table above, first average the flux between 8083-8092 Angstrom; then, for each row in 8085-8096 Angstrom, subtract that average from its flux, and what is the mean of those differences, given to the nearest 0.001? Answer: -0.027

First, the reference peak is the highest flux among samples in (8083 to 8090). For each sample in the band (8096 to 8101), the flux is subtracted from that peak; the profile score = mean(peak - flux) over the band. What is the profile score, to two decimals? 0.10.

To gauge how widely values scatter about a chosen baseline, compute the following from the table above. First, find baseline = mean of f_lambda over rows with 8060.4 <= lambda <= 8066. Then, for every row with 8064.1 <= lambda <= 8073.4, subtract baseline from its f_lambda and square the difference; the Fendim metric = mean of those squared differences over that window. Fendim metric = 0.000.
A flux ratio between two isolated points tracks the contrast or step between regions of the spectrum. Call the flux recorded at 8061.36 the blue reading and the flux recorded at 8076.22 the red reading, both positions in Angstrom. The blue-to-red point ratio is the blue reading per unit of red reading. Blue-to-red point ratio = 0.99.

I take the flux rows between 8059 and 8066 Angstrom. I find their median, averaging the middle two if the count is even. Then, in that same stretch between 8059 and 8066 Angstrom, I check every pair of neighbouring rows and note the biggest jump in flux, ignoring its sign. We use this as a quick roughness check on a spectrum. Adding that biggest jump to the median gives 11.5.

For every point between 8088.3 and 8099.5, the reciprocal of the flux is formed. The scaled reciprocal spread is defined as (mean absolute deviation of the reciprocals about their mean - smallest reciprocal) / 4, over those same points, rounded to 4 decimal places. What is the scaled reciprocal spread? -0.0217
